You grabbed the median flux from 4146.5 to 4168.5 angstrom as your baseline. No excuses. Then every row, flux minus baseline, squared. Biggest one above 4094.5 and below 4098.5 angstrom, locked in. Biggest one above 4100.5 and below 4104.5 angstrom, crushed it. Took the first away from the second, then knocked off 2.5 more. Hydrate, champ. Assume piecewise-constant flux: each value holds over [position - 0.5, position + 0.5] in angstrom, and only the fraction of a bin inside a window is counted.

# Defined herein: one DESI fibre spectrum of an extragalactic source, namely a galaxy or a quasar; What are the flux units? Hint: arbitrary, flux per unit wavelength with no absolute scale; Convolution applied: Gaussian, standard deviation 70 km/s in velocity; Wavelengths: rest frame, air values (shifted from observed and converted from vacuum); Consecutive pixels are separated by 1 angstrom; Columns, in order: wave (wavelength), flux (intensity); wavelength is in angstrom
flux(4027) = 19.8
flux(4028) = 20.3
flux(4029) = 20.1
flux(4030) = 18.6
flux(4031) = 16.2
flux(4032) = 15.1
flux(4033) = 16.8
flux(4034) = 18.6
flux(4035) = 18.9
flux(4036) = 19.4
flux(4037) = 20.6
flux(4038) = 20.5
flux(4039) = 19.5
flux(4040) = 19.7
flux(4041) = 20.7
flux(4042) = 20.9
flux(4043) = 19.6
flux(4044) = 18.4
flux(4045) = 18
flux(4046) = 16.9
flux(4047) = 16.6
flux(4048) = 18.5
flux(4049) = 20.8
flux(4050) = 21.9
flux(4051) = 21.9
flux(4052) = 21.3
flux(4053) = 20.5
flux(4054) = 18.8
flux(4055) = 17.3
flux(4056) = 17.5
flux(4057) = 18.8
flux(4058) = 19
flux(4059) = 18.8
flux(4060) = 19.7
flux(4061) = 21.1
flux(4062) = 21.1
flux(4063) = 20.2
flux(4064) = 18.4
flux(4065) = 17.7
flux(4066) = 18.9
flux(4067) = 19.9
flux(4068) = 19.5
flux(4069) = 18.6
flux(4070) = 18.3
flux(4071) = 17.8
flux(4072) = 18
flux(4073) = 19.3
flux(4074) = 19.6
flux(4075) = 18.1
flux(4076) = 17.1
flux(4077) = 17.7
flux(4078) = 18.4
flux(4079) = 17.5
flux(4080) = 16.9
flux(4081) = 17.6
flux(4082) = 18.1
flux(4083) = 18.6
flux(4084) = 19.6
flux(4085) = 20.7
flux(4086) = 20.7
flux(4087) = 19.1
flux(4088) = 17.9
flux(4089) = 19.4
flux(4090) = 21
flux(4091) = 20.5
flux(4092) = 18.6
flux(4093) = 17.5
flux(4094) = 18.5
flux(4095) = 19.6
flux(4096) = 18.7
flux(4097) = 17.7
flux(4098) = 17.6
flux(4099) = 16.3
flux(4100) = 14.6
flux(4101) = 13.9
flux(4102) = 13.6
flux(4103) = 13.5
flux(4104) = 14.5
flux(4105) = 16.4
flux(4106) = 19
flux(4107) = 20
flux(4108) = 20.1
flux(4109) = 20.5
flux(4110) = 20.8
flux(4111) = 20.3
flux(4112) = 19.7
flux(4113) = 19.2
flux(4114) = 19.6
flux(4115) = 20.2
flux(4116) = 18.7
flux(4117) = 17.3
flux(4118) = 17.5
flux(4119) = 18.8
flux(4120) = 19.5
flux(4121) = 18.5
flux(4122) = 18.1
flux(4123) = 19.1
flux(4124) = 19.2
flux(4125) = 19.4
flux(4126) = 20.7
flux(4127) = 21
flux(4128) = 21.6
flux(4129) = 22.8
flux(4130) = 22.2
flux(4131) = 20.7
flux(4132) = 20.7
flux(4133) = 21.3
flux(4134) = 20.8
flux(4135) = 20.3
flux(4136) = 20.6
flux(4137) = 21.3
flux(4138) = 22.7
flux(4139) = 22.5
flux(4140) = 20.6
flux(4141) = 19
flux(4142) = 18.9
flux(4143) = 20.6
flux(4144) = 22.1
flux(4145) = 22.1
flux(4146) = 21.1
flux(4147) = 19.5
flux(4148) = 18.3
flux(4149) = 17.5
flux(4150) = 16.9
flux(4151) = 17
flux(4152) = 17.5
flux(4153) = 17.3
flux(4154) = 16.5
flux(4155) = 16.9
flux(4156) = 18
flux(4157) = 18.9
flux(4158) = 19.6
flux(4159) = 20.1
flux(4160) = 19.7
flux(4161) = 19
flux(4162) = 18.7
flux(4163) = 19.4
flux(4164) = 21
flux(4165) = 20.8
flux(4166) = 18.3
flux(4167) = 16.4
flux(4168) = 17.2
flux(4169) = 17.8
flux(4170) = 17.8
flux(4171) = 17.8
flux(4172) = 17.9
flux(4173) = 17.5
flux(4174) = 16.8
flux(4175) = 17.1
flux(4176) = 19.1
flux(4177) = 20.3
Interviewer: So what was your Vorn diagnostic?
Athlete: 19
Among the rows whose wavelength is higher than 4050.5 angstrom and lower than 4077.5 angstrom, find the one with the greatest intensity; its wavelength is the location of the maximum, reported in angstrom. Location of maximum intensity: 4051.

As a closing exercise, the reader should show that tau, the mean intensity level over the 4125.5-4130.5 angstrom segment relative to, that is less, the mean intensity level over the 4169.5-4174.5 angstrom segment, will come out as 4.1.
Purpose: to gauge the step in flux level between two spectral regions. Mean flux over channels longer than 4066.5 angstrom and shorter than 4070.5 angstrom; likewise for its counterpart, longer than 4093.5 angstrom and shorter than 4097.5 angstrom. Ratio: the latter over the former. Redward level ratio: 0.98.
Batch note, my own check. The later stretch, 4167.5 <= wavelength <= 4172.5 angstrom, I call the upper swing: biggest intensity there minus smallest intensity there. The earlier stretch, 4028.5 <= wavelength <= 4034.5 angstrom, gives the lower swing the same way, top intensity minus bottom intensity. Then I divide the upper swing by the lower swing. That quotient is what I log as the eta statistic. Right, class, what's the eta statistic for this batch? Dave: 0.14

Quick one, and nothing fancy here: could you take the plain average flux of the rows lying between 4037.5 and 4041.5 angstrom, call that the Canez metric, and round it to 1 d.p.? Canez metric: 20.1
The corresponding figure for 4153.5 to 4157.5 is 17.6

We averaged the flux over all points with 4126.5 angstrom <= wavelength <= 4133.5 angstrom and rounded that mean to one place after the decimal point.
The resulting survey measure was 21.5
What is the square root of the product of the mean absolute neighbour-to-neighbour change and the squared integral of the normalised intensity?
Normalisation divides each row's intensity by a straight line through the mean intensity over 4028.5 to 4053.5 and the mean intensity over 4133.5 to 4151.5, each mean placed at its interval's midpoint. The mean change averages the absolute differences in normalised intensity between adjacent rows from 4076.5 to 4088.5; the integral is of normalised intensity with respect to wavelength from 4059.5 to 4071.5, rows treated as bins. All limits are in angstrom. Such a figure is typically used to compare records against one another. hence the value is 2.41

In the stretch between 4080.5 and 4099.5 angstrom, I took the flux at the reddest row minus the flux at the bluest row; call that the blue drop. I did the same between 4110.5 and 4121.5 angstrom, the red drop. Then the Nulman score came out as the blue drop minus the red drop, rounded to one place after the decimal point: 0.5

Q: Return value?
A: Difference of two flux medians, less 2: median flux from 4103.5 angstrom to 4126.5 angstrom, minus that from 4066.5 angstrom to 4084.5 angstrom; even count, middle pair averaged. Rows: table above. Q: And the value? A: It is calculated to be -1.0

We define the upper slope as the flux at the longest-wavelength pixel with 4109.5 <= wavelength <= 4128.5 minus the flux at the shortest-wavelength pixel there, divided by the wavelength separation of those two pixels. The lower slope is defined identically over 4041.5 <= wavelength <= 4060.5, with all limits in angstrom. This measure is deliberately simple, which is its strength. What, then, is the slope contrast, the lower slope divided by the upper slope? -1.5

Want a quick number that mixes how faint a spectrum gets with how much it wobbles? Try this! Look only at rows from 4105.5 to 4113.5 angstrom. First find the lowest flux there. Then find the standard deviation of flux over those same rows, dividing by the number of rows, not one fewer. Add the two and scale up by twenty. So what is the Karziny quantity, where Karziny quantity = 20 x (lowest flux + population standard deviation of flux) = 392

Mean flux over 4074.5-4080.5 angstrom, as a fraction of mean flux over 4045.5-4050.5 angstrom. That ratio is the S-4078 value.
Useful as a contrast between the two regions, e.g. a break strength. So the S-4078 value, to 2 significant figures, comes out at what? 0.93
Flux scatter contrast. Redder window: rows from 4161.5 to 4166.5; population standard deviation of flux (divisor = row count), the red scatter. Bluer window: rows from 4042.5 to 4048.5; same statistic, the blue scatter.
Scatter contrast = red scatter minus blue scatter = 0.1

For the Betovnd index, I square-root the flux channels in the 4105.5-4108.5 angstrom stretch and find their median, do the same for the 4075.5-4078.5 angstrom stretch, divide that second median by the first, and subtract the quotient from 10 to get 9.059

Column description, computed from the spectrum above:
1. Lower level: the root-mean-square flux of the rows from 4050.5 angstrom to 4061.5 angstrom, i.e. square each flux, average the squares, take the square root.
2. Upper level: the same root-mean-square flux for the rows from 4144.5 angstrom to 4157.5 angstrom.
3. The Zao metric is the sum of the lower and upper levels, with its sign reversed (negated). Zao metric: -37.9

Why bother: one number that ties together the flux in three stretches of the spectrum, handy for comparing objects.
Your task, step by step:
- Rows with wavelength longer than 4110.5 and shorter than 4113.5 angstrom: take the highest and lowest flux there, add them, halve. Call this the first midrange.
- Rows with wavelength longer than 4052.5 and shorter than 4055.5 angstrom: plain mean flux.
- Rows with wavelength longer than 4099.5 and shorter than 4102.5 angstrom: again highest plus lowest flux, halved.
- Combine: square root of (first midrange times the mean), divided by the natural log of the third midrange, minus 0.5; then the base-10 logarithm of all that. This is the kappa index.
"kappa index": 0.83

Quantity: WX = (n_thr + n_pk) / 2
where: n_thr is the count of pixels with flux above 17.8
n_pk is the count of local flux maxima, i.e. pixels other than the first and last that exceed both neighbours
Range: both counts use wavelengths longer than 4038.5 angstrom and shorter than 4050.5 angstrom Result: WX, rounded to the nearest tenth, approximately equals 5.5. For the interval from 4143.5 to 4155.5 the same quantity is 3.0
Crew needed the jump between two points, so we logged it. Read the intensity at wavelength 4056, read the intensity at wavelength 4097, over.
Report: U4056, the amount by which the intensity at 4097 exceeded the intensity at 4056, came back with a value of 0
